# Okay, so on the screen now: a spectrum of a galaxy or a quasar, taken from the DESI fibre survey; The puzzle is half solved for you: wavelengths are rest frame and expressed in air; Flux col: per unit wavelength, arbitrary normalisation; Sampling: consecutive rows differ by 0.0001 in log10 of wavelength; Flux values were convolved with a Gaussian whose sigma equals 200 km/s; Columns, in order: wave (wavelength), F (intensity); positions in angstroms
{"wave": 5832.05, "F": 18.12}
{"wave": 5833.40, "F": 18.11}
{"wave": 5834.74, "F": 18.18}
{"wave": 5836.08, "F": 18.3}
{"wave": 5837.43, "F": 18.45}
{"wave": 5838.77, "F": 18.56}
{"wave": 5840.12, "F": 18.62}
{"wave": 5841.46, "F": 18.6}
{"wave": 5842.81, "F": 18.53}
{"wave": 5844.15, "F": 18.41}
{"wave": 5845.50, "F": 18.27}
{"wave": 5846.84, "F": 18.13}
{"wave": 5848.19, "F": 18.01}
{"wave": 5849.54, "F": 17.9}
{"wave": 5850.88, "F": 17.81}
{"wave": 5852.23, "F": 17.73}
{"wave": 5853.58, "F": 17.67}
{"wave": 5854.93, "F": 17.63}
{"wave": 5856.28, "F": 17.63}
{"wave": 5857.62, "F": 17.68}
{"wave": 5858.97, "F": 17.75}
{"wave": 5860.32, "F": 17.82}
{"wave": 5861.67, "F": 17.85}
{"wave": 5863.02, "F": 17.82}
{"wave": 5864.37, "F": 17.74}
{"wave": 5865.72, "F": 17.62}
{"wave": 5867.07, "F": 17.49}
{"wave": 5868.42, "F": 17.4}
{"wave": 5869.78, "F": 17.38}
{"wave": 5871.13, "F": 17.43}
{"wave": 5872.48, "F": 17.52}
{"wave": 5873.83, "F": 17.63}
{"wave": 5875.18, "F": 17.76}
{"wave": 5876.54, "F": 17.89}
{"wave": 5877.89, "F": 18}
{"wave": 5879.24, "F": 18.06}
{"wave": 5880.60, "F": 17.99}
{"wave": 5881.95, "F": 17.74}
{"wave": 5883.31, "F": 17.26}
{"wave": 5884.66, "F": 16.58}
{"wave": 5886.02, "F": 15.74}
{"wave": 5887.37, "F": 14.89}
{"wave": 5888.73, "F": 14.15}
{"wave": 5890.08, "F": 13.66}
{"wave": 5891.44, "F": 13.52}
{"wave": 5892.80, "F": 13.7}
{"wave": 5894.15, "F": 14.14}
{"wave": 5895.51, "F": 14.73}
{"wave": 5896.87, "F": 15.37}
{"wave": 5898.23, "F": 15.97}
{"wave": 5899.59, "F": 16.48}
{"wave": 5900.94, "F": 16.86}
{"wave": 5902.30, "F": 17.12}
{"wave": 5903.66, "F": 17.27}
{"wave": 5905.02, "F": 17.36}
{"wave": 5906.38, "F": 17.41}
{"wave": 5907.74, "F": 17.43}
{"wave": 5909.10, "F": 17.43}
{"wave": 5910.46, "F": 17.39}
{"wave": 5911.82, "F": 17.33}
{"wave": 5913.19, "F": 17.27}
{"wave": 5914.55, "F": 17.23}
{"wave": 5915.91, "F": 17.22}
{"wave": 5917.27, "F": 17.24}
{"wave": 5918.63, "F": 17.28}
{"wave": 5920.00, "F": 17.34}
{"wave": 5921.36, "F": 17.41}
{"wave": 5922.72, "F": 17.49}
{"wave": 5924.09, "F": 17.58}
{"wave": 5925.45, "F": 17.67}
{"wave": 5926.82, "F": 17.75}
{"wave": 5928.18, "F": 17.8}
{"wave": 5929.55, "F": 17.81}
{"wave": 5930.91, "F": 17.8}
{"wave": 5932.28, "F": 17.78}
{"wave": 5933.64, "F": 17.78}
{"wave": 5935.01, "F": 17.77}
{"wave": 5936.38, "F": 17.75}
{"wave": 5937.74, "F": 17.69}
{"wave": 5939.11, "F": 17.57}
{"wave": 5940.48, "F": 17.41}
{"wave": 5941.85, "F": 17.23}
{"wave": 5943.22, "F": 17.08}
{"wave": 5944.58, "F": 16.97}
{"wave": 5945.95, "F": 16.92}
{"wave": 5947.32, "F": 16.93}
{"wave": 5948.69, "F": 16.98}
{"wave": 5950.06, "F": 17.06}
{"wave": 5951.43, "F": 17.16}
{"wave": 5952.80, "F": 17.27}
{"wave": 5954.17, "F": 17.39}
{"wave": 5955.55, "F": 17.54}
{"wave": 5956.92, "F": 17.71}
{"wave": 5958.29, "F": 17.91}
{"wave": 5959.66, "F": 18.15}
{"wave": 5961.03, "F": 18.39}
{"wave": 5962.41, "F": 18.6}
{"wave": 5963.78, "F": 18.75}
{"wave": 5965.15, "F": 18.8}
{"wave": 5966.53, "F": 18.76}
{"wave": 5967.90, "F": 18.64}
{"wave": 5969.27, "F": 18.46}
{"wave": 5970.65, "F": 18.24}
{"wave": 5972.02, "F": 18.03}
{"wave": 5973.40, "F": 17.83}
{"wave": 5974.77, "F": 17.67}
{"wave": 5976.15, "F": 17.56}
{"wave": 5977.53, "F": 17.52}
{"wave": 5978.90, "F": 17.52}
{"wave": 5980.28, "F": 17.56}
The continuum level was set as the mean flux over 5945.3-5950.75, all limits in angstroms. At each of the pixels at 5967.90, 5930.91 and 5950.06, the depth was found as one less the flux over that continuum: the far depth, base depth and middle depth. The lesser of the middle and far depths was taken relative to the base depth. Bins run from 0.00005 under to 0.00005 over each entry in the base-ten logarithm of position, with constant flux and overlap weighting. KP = 2.0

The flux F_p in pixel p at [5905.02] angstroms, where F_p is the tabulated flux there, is 17.36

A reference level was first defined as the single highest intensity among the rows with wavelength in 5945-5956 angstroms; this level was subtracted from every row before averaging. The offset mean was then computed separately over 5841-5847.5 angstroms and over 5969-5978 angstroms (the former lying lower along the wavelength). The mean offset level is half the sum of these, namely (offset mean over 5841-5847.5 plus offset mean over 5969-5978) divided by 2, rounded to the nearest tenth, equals 0.6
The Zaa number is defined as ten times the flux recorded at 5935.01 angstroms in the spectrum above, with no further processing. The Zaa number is 178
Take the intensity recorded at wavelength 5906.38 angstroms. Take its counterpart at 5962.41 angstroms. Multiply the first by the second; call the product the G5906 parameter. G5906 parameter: 324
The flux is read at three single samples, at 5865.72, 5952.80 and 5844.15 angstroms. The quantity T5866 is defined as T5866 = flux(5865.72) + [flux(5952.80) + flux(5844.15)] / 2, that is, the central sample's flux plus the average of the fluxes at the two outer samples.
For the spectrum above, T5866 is 35.46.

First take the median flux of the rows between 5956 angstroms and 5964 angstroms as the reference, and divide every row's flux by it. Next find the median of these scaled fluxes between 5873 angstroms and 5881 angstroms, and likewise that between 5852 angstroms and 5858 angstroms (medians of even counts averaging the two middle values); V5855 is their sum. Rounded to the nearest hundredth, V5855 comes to 1.95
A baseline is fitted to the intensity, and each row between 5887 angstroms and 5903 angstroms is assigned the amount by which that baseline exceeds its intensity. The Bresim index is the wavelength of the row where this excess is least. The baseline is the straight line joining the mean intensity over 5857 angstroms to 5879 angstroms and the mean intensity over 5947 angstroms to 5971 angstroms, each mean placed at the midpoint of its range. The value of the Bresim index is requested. 5902.30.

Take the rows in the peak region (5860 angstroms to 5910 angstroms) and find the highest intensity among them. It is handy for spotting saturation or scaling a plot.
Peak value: 18.06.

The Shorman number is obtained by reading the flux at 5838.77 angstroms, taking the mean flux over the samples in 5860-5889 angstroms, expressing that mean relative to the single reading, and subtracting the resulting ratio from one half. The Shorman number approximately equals -0.43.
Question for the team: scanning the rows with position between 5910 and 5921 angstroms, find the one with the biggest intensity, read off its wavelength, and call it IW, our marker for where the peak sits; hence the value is 5910.46 angstroms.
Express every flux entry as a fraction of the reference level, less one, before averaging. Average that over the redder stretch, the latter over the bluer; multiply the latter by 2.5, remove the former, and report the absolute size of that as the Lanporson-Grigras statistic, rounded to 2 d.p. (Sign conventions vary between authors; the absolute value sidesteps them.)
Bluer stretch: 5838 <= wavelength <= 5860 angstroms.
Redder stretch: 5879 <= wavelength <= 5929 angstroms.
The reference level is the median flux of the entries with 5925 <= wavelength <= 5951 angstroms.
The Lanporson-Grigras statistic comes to 0.11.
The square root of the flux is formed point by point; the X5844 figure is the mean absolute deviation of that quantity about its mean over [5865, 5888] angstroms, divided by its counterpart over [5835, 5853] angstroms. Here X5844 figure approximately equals 2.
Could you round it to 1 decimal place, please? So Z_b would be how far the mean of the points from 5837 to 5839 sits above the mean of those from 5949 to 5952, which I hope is 1.4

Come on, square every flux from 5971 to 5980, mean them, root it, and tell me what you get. 17.7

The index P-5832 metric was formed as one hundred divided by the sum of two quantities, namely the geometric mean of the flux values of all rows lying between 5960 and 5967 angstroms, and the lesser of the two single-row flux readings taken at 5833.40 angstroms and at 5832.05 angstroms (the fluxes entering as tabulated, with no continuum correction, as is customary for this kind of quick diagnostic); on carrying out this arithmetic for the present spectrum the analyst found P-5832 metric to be 2.7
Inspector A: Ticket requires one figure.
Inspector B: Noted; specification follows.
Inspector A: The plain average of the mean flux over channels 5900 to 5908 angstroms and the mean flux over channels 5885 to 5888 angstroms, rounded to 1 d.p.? 16.3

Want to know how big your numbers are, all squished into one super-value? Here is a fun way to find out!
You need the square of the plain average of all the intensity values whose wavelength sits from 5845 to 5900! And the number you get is 286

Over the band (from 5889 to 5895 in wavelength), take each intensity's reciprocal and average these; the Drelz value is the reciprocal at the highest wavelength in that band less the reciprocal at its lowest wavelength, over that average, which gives -0.034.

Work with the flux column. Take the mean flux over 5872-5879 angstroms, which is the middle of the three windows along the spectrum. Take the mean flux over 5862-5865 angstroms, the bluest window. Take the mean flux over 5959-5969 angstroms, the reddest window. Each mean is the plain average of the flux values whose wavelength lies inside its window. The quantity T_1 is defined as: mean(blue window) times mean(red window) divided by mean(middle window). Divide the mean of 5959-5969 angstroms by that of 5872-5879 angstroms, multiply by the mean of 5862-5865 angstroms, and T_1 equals 18.6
